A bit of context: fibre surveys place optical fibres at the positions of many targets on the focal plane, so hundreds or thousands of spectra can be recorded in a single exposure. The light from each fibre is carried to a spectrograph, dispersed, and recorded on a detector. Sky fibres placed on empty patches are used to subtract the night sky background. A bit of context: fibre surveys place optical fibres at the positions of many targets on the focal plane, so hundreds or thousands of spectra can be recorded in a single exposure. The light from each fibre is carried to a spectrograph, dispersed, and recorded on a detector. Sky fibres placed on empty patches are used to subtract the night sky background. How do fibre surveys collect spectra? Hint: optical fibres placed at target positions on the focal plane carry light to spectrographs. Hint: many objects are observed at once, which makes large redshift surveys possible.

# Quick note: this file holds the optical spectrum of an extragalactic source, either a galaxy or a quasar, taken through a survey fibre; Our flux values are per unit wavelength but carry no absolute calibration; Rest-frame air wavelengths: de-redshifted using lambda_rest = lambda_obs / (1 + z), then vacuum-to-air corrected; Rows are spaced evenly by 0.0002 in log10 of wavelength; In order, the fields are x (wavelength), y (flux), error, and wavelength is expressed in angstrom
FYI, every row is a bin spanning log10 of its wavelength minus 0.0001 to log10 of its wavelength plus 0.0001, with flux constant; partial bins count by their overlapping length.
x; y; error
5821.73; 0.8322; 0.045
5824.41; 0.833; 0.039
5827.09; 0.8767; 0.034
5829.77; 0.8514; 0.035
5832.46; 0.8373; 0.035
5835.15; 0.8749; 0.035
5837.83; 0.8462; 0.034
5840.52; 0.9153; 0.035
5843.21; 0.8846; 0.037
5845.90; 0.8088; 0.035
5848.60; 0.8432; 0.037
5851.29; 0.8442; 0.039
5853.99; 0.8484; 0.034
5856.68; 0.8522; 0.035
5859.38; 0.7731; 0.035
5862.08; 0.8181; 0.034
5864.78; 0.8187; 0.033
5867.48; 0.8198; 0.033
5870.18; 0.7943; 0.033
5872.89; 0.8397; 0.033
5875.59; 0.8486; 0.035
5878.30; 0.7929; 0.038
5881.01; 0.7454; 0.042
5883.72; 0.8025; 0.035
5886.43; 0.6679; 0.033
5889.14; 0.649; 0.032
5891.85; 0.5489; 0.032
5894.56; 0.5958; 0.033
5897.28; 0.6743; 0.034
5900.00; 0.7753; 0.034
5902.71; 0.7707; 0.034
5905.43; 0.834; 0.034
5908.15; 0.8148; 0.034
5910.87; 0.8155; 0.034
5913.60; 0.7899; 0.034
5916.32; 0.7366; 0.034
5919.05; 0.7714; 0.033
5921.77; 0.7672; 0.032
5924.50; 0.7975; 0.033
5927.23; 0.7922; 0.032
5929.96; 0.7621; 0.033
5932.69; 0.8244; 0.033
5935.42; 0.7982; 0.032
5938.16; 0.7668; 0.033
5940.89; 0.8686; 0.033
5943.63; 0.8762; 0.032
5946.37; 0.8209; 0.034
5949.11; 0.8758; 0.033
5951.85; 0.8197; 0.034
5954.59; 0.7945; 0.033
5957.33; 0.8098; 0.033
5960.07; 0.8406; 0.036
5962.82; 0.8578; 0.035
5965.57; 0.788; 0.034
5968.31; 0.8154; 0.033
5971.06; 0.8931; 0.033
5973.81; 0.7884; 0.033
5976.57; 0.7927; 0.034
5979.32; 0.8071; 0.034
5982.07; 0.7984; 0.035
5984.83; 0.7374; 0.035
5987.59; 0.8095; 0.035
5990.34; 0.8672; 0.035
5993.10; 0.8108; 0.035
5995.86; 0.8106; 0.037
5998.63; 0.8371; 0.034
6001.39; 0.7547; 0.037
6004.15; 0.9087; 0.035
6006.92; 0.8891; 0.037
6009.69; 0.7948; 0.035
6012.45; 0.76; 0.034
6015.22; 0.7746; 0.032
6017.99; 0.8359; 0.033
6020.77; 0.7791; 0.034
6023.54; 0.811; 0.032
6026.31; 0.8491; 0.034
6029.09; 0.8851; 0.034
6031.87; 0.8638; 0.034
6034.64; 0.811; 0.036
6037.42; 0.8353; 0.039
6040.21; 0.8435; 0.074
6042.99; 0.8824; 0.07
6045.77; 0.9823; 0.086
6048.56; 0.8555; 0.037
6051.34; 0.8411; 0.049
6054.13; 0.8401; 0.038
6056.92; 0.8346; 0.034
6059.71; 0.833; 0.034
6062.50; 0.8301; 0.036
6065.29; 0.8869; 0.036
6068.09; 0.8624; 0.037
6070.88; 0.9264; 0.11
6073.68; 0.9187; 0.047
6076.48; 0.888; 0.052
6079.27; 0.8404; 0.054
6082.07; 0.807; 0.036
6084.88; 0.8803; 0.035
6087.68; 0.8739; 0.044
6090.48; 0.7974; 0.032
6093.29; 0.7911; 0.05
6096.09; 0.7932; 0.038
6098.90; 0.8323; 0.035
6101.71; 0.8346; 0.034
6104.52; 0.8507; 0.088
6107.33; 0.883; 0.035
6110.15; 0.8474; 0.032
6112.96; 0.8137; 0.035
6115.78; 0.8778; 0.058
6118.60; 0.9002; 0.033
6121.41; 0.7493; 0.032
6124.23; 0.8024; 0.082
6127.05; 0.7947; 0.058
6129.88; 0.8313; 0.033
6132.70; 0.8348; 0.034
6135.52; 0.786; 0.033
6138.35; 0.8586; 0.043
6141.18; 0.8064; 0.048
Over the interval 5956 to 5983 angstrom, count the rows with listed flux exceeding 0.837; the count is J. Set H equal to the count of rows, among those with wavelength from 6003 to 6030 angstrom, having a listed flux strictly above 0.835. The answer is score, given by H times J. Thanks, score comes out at 15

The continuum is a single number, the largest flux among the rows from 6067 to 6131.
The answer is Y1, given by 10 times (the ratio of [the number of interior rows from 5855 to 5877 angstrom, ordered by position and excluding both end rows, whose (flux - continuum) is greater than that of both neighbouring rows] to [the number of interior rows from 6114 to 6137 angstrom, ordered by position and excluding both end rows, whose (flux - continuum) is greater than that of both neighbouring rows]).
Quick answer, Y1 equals 3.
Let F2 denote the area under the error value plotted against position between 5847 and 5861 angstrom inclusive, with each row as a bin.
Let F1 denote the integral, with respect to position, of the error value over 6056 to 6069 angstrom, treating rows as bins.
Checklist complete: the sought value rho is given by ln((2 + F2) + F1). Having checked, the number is 1.09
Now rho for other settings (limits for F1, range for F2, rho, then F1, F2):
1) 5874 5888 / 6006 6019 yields 1.08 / 0.51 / 0.44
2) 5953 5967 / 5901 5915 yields 1.08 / 0.48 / 0.48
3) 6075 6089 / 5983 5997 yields 1.14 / 0.62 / 0.50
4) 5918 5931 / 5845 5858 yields 1.06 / 0.42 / 0.47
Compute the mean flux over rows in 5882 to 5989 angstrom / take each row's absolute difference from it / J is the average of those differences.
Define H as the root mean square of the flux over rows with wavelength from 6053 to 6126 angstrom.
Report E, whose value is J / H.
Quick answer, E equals 0.058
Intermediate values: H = 0.847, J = 0.049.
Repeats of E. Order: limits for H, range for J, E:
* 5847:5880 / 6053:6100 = 0.042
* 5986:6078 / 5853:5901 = 0.088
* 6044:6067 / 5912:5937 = 0.023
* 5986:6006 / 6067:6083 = 0.045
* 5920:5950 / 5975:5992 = 0.032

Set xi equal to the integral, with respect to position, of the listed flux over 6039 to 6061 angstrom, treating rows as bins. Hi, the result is 19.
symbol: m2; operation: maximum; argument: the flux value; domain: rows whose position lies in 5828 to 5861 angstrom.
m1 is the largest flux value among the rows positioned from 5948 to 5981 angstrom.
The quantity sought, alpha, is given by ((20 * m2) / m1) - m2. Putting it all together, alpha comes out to 19.6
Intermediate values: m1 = 0.8931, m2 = 0.9153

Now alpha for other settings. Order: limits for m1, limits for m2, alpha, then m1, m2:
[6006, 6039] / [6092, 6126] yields 19.3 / 0.8891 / 0.9002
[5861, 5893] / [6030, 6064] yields 22.2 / 0.8486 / 0.9823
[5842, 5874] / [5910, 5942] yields 18.8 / 0.8846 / 0.8686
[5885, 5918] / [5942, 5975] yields 20.5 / 0.834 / 0.8931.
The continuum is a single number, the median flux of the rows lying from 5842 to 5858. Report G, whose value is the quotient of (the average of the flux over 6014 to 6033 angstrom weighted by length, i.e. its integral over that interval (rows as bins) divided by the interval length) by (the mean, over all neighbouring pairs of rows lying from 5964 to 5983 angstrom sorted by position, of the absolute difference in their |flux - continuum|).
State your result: 61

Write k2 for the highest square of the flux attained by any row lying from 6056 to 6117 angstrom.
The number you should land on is 0.86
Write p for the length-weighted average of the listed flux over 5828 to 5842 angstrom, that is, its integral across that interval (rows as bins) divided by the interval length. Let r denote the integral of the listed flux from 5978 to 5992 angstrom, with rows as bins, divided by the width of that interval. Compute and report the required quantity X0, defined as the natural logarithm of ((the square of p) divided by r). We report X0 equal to -0.07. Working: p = 0.866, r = 0.804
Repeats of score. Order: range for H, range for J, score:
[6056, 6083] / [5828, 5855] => 54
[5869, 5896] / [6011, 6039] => 6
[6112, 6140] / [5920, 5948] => 6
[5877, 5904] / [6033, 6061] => 0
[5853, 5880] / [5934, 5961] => 16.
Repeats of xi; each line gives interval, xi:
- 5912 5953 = 33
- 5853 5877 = 20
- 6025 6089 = 55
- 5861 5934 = 56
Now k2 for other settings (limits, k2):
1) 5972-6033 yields 0.83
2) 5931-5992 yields 0.80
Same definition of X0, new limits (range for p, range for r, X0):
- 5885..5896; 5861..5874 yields -0.76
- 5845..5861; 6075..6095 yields -0.20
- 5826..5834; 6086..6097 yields -0.11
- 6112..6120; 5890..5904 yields 0.11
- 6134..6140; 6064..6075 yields -0.29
